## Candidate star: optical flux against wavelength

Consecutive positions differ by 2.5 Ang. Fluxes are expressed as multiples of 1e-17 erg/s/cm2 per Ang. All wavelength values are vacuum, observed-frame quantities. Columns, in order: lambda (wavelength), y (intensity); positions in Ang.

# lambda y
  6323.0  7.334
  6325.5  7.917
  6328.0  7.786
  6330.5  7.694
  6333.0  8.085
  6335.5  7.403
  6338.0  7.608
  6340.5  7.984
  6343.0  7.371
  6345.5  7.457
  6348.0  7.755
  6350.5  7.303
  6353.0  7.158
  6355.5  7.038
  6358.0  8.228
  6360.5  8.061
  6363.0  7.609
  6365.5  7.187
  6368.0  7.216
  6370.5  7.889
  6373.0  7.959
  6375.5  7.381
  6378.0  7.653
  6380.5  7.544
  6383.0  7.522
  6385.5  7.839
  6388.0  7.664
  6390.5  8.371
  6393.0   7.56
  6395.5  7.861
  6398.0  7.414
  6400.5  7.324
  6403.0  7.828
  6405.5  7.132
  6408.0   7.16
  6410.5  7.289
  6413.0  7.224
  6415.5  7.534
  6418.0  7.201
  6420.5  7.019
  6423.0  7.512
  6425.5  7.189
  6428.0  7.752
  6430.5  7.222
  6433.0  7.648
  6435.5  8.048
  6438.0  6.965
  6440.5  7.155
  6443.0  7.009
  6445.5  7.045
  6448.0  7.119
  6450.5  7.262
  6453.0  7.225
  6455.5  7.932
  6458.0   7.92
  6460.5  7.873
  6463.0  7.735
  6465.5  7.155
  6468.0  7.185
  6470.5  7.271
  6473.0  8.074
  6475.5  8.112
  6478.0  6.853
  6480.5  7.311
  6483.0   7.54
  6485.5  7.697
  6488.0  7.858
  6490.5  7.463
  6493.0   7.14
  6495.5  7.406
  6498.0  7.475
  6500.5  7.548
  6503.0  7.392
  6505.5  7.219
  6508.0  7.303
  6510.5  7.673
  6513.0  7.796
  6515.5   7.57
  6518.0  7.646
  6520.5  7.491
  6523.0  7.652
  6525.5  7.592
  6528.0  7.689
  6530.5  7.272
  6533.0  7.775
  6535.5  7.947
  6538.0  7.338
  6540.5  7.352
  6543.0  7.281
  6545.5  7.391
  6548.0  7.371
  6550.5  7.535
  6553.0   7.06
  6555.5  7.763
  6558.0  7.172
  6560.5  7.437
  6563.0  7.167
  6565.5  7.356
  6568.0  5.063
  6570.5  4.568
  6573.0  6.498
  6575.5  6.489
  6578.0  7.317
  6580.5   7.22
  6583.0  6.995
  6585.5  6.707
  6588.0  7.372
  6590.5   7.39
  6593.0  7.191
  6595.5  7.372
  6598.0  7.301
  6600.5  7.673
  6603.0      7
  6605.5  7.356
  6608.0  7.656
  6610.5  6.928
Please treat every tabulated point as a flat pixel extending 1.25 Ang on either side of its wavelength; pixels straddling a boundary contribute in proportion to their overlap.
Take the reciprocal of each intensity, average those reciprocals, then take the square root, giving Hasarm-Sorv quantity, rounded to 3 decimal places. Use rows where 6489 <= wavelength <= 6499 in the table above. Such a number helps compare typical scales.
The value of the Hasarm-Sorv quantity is 0.368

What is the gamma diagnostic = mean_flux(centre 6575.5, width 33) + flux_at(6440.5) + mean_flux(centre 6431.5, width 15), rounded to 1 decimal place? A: 21.4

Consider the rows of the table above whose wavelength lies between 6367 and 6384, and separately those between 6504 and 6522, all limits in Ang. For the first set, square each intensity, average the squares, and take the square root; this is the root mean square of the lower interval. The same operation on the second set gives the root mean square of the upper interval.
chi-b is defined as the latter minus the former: -0.1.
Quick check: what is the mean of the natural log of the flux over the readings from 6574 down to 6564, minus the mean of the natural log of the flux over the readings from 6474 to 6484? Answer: -0.25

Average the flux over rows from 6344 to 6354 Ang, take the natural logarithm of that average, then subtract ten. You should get -8.00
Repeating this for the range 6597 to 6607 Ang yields -8.01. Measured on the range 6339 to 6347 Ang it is -7.97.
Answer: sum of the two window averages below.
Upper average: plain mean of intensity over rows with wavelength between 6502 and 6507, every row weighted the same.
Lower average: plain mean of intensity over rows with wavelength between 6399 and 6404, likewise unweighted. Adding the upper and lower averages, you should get 14.9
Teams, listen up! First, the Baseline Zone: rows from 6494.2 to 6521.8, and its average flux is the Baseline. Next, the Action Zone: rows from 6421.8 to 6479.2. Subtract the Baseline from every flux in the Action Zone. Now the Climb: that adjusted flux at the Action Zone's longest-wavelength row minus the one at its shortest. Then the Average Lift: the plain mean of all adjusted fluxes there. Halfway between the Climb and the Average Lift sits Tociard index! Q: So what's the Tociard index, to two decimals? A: -0.36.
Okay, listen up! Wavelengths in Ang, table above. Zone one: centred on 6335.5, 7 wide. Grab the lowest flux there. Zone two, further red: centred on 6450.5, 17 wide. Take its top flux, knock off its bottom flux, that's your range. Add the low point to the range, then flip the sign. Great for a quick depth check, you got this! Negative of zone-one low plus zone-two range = -8.33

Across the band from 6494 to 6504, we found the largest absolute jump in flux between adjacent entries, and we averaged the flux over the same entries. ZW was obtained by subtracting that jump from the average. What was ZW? 7.3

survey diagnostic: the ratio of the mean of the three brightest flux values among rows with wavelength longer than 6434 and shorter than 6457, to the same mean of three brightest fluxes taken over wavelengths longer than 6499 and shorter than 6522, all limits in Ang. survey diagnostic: 1.005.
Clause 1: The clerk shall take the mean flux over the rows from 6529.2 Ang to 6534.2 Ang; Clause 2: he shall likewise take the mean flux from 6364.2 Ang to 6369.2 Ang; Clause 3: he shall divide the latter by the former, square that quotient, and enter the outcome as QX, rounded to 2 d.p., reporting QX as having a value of 0.92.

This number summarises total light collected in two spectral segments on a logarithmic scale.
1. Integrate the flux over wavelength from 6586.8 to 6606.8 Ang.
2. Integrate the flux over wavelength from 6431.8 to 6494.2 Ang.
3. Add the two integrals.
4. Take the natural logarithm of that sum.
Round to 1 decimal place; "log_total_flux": 6.4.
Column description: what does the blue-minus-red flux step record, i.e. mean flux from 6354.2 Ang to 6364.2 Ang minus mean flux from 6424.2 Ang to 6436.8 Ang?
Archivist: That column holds 0.16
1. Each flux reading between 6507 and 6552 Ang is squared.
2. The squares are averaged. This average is 57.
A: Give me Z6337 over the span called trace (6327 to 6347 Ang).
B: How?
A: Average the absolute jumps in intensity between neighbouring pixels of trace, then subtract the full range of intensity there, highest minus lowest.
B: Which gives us -0.36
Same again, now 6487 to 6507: -0.51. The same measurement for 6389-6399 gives -0.44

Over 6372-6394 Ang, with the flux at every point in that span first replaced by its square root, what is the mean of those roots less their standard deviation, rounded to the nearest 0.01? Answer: 2.73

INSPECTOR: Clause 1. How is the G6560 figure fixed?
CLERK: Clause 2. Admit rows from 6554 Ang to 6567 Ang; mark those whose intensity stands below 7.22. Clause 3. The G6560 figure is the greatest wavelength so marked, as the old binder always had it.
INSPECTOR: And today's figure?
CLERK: 6563.0 Ang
